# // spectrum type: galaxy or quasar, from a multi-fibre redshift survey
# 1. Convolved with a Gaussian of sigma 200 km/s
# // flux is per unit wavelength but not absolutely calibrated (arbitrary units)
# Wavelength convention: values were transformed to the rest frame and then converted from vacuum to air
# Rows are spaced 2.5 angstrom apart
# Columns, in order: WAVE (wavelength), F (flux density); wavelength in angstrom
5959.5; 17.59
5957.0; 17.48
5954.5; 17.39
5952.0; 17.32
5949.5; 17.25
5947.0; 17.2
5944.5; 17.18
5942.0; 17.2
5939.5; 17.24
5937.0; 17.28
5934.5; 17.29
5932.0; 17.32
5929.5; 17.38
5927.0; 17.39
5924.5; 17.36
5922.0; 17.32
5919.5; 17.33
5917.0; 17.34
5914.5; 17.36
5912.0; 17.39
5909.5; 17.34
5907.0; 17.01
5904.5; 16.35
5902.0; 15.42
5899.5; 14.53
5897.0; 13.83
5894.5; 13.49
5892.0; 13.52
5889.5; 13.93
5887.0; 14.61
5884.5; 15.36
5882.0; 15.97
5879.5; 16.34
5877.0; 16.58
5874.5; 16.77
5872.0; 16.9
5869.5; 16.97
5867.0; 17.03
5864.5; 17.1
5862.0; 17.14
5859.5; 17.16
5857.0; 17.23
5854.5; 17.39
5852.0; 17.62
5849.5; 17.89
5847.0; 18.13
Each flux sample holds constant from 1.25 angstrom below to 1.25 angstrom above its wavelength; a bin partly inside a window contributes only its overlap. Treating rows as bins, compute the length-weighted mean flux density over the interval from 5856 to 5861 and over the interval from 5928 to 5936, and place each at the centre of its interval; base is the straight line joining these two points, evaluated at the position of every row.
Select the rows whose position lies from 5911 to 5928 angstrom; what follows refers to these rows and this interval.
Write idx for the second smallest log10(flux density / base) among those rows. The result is 0.001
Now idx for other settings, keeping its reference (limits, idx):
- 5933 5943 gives -0.003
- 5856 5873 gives -0.006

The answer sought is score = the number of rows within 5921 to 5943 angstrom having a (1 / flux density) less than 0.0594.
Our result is 9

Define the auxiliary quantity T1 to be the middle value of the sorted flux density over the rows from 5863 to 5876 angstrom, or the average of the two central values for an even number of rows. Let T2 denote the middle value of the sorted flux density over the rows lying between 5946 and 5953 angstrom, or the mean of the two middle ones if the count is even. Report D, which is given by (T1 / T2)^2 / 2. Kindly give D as 0.484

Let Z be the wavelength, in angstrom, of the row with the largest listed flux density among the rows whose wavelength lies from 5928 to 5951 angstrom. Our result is 5929.5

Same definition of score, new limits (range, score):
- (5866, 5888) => 3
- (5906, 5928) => 9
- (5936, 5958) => 9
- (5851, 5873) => 9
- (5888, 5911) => 2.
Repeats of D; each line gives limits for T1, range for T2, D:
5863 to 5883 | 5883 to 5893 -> 0.696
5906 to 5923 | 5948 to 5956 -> 0.501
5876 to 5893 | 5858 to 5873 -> 0.405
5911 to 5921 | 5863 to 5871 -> 0.519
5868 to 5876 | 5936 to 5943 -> 0.480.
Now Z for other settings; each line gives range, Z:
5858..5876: 5859.5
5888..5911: 5909.5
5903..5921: 5912.0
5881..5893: 5882.0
